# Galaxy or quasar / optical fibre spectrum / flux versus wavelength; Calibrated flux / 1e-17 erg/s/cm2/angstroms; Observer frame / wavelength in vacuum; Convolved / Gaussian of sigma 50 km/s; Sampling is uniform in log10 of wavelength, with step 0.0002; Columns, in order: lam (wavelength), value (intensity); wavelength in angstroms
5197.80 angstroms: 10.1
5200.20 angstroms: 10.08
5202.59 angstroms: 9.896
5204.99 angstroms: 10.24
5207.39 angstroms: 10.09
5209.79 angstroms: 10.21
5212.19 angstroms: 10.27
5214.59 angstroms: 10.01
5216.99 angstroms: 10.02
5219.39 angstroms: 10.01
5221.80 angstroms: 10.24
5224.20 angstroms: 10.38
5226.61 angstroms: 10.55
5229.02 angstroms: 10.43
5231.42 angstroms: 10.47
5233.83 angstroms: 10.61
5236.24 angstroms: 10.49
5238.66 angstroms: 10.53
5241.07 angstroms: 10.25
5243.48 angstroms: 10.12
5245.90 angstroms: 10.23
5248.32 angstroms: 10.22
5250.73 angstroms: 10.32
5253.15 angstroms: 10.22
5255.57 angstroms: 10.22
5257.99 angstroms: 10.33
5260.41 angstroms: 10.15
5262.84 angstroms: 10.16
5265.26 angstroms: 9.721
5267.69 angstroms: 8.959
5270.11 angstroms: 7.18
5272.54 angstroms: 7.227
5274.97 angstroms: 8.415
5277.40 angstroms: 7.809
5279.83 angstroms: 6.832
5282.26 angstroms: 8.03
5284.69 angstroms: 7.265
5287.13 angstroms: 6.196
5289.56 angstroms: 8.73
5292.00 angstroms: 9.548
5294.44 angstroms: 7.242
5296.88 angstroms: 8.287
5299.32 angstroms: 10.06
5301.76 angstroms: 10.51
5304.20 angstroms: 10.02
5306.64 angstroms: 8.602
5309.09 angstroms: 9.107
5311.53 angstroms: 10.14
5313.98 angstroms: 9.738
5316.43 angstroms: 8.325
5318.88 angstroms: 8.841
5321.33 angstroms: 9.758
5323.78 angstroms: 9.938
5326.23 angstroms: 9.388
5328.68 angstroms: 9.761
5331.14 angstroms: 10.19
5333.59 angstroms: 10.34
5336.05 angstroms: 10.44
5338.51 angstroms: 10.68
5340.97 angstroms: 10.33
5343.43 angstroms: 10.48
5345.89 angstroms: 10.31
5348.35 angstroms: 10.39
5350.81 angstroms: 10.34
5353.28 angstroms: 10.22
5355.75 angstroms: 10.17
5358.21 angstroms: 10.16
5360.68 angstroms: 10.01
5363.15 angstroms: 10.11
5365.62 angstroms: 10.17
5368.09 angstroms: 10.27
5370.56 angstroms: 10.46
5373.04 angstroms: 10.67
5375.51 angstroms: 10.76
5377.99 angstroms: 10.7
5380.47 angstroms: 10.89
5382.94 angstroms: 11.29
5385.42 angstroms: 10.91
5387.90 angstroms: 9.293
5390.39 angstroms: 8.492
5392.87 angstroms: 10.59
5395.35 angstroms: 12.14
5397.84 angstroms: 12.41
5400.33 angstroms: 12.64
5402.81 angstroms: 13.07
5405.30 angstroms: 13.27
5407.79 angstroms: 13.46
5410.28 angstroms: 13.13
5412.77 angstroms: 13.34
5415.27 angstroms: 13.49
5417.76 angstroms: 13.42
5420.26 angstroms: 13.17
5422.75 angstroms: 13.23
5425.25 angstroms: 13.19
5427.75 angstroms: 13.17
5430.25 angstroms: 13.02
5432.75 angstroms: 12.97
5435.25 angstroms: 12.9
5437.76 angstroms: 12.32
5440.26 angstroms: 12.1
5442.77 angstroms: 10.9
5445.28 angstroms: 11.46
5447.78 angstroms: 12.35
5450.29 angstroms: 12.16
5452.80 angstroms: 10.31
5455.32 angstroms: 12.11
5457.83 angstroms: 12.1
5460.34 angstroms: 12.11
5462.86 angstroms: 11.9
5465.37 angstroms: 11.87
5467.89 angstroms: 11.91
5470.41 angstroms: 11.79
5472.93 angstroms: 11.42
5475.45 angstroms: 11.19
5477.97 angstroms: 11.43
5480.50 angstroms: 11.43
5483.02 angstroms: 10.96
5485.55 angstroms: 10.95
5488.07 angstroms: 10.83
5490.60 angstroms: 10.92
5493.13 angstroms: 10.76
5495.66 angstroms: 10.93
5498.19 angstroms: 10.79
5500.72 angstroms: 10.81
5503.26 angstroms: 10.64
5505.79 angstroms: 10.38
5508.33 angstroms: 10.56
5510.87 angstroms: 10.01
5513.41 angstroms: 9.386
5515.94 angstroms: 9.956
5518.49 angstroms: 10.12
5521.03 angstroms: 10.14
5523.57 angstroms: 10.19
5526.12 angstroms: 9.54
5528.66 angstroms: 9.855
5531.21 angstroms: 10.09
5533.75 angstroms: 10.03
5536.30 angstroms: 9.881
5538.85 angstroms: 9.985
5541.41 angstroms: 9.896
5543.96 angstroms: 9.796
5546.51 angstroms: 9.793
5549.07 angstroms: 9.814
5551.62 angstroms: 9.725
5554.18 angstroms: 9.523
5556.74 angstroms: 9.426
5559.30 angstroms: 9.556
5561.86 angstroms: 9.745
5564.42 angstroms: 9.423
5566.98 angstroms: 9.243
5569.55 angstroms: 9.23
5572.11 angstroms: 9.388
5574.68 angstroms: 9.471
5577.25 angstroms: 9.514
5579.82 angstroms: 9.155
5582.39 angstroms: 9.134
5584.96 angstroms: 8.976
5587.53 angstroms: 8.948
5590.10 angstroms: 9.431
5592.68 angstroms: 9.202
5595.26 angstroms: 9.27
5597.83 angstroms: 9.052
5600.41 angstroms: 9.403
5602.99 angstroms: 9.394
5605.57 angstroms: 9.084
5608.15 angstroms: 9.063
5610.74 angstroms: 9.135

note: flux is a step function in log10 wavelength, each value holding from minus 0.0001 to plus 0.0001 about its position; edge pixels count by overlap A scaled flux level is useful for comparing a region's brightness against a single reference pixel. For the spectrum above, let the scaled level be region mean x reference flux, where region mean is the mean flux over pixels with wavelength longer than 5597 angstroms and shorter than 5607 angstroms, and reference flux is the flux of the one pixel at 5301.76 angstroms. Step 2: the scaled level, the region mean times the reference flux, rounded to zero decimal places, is 97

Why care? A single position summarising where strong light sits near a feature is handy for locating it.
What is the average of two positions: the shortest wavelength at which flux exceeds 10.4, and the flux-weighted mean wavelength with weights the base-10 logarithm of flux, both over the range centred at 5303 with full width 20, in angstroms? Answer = 5302.5 angstroms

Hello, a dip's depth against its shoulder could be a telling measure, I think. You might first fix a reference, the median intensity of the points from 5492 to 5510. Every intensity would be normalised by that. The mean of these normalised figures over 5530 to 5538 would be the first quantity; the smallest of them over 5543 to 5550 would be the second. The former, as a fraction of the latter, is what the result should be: 1.02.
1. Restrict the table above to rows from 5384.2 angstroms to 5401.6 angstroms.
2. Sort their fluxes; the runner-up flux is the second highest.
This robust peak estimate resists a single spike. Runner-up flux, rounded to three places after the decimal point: 12.410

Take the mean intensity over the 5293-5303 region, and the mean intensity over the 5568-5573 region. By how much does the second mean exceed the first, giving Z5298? 0.3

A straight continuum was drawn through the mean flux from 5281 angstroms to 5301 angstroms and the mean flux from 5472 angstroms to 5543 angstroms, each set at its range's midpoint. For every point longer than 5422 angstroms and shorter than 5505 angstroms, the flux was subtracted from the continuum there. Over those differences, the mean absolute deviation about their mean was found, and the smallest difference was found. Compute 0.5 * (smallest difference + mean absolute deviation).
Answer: -1.4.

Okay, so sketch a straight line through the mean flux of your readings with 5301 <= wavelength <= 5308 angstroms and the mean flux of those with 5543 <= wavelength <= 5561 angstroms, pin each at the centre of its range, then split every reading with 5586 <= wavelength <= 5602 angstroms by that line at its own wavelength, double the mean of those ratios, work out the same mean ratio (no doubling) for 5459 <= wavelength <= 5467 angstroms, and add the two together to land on 3.15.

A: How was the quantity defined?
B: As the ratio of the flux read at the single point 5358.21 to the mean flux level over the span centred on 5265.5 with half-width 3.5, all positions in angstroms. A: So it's 1.06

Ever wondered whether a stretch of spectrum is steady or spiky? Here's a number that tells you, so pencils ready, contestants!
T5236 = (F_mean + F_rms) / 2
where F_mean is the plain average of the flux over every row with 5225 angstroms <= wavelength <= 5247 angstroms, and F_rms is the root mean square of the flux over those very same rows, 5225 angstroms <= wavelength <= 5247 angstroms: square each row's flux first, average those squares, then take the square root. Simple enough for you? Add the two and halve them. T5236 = 10.4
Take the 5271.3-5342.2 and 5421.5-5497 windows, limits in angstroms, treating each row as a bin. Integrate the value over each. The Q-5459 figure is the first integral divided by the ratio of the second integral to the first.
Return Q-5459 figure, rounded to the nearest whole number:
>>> 459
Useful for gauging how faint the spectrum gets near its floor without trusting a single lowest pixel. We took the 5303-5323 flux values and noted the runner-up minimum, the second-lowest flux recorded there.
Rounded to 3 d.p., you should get 8.602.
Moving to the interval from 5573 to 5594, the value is 8.976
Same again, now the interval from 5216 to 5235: 10.020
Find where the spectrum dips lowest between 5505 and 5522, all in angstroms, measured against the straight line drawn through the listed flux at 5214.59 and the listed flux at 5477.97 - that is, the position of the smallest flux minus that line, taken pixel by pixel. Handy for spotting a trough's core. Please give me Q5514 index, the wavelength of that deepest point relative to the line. 5513.41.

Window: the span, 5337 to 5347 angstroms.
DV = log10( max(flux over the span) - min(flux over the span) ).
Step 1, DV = -0.43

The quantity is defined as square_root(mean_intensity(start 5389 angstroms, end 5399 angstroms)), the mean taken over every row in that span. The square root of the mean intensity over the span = 3.30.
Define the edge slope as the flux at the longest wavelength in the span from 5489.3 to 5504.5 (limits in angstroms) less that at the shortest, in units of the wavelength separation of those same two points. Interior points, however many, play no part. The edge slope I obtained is -0.022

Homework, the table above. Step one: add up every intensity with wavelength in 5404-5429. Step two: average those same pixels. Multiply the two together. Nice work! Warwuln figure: 1765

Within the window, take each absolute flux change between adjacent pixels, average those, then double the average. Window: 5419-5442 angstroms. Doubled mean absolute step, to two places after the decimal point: 0.30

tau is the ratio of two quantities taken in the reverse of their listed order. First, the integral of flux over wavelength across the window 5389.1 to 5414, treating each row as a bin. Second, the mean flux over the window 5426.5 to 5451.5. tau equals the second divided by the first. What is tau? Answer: 0.040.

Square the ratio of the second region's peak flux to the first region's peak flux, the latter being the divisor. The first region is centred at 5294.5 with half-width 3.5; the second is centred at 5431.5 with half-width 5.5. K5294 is 1.9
